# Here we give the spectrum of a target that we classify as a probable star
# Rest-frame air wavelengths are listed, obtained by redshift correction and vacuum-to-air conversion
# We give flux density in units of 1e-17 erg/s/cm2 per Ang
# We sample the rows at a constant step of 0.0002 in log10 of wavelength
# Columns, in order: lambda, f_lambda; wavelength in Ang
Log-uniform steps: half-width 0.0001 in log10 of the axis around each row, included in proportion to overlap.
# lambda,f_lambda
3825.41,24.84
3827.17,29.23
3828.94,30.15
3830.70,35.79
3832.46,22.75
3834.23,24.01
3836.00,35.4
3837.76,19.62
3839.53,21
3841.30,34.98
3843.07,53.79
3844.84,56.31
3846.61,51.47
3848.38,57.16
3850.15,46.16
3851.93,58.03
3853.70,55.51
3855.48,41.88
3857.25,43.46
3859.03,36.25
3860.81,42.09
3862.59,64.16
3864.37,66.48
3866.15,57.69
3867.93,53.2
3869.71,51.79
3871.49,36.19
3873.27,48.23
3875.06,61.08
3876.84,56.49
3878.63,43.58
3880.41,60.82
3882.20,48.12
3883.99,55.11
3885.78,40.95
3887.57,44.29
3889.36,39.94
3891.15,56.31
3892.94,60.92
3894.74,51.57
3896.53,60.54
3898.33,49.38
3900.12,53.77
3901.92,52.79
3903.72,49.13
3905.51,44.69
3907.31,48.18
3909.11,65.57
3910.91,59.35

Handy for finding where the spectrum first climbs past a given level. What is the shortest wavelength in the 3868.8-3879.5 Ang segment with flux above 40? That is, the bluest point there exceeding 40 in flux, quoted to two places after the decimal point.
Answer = 3869.71 Ang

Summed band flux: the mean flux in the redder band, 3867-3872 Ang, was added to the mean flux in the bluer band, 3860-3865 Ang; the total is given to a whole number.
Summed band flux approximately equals 105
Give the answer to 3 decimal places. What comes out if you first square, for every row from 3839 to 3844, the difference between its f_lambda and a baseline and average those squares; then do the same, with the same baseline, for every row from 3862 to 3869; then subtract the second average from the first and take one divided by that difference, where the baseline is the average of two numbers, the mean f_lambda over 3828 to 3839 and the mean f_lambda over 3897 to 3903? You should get -0.004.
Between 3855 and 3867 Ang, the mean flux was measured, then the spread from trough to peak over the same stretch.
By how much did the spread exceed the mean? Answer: -20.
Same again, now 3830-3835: -14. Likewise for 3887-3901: -31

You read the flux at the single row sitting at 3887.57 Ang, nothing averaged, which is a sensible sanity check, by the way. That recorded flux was 44.29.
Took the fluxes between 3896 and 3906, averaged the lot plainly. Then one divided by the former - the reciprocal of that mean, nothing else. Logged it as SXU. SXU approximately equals 0.0193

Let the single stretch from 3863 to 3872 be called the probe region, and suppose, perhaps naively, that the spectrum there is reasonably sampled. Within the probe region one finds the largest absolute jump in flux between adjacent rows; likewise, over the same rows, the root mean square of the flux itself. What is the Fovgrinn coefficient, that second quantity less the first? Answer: 38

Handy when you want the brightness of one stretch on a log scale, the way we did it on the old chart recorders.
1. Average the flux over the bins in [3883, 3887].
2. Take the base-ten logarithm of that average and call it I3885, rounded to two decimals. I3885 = 1.68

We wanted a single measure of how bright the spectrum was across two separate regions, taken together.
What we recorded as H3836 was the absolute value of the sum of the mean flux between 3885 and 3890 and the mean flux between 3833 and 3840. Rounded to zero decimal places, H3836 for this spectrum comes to 67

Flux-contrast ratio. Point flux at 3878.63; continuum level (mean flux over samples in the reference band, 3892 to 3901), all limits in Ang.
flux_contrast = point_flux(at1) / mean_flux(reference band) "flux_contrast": 0.8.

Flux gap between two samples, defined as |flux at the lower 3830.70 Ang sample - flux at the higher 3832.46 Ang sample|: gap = 13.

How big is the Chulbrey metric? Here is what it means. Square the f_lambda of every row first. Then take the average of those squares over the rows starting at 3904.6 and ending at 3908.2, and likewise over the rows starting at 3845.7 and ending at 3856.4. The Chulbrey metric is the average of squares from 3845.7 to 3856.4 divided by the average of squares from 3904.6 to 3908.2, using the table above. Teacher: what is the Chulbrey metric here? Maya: 1.3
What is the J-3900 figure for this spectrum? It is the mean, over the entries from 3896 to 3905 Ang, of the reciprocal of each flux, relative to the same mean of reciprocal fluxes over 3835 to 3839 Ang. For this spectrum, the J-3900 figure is 0.48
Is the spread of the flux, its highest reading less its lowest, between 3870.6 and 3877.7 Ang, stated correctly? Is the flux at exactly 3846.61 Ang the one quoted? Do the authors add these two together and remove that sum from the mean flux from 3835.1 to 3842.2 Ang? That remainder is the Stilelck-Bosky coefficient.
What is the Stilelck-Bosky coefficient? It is -49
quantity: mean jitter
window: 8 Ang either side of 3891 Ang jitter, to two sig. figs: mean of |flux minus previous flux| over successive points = 9.0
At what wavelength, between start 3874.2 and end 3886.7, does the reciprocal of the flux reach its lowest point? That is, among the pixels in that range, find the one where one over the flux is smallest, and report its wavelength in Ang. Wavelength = 3875.06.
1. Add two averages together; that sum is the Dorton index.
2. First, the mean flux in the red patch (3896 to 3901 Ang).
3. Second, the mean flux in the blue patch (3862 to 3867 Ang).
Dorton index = 117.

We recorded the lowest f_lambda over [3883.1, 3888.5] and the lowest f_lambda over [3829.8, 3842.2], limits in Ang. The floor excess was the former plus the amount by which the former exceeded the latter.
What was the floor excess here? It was 62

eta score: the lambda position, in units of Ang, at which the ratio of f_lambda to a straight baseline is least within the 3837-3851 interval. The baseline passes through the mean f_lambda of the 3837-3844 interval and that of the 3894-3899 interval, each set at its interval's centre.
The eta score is 3837.76 Ang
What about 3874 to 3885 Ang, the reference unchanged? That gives 3878.63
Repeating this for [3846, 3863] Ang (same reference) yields 3859.03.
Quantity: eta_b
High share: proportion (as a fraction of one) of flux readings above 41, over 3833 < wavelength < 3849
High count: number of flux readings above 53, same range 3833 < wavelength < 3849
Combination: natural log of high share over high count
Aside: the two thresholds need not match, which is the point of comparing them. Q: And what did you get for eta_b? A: -1.91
